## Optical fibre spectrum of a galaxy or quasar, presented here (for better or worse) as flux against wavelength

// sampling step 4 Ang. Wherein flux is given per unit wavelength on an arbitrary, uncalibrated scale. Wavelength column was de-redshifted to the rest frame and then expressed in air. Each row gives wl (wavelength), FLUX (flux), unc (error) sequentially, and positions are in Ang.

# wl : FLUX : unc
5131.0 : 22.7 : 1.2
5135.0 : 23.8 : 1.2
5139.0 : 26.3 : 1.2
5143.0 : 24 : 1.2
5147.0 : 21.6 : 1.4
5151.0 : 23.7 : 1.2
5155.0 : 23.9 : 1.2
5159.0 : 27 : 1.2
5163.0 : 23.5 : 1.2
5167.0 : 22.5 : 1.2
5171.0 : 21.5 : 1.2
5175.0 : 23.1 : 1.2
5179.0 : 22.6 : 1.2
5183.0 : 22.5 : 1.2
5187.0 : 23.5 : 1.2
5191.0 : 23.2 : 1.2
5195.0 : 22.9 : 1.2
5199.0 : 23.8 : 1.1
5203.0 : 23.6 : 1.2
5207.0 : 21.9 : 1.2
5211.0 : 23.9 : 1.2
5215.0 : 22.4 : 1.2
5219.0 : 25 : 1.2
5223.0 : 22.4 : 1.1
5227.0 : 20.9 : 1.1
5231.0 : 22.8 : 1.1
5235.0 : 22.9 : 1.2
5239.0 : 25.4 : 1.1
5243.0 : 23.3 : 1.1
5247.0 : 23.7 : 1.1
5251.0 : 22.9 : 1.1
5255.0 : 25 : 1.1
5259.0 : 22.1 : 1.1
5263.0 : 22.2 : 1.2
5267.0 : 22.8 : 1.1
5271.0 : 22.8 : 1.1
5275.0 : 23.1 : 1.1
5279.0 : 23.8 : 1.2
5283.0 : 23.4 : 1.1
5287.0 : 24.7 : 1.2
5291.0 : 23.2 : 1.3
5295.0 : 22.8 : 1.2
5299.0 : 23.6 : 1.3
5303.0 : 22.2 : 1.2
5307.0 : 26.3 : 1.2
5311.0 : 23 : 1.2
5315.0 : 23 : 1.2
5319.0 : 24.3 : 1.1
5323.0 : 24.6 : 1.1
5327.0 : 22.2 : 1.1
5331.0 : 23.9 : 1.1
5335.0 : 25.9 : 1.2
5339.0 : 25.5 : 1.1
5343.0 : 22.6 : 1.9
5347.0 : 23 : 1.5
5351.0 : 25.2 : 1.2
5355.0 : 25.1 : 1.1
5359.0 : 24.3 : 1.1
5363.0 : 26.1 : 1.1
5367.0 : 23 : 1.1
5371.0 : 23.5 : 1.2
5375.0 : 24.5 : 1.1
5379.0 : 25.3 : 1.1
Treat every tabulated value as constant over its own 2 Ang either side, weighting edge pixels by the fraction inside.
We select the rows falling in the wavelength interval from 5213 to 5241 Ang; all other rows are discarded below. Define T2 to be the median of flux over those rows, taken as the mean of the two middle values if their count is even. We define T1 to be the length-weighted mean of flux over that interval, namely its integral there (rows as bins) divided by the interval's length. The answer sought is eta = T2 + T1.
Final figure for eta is 45.9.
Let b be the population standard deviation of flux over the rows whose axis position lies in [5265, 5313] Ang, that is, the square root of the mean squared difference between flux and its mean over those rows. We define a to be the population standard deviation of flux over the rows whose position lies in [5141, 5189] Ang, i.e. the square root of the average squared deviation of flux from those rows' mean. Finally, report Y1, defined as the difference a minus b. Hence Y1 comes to 0.3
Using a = 1.4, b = 1.04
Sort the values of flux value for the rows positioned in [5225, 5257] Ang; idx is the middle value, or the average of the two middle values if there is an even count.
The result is 23.1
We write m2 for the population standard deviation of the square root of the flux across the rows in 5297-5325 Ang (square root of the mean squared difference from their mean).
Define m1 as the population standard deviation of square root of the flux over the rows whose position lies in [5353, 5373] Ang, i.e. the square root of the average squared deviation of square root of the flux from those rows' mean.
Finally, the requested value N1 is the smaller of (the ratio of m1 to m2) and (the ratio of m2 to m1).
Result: 0.88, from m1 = 0.11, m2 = 0.13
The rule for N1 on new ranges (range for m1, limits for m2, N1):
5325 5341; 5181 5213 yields 0.45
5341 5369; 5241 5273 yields 0.71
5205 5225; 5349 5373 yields 0.89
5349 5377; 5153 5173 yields 0.52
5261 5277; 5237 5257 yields 0.35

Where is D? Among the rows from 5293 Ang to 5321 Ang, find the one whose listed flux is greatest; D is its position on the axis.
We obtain 5307.0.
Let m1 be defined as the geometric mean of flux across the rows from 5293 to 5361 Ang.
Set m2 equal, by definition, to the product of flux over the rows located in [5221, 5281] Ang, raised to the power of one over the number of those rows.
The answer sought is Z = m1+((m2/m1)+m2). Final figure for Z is 47.9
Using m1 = 23.9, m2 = 23.0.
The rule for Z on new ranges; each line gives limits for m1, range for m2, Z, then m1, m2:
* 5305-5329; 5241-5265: 48.0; 23.9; 23.2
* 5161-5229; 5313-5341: 48.1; 22.9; 24.2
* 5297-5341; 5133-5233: 48.2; 24.0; 23.3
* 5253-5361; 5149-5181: 48.1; 23.7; 23.4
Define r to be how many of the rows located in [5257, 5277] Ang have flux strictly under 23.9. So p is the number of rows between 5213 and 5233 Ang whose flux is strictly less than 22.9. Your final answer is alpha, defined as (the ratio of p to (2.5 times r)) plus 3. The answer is 3.32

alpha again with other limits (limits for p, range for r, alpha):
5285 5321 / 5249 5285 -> 3.10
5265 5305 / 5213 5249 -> 3.23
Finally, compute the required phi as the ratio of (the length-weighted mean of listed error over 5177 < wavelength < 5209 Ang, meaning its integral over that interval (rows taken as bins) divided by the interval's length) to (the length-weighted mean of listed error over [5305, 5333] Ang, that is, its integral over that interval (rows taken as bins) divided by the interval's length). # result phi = 1.04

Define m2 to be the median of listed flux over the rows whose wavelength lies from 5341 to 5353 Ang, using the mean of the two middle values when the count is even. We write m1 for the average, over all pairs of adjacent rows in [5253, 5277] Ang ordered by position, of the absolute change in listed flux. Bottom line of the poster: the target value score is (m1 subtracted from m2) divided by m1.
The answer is 28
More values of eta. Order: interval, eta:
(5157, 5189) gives 46.1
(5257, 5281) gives 45.6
